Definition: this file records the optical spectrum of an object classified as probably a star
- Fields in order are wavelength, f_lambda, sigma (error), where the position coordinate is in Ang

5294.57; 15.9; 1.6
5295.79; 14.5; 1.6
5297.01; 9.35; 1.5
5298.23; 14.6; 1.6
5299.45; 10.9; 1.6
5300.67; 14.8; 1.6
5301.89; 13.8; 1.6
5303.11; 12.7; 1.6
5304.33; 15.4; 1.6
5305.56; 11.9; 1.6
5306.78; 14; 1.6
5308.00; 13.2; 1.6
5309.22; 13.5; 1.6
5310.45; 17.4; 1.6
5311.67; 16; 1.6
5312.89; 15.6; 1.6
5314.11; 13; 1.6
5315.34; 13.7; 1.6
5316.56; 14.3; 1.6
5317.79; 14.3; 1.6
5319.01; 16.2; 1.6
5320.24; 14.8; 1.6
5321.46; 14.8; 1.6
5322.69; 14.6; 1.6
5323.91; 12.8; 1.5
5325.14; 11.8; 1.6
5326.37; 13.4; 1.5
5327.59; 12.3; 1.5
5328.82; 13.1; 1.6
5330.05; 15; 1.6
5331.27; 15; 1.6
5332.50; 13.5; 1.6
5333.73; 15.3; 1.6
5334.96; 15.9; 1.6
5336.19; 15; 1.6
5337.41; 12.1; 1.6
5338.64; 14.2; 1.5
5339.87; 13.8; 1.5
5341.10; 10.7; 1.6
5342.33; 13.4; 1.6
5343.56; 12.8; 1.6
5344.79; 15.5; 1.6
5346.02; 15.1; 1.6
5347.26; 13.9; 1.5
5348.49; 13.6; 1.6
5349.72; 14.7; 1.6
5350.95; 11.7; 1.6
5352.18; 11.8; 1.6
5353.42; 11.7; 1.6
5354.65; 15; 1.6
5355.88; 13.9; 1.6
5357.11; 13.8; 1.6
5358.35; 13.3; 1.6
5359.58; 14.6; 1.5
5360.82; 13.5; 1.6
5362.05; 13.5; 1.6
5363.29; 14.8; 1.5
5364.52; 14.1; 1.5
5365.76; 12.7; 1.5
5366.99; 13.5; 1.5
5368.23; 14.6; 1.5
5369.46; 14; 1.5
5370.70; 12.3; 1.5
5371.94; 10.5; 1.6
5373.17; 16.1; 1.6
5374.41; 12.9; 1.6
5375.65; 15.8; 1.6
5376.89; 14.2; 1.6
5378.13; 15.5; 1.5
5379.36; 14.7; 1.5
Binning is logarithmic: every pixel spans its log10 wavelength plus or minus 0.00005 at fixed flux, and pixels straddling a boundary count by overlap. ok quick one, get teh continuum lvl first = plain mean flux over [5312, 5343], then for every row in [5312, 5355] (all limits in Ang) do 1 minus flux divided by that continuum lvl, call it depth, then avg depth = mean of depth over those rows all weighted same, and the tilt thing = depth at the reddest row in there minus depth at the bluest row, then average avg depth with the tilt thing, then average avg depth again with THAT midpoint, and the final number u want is 0.02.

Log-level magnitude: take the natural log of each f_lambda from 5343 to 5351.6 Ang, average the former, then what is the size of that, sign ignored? 2.63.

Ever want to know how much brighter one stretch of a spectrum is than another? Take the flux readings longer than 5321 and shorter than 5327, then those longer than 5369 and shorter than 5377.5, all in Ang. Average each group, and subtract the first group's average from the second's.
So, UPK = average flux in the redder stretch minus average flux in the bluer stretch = 0.2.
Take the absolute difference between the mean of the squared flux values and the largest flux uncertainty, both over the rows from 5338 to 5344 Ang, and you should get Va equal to 168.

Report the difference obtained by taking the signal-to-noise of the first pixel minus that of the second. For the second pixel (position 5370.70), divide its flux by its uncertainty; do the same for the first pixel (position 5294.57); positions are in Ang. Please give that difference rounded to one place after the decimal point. 1.7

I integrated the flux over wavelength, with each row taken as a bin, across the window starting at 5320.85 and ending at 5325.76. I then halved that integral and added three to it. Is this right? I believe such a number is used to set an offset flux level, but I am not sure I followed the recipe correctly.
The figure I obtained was 36.1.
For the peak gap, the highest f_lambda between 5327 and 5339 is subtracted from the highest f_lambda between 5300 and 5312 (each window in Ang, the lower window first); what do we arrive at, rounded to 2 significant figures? 1.5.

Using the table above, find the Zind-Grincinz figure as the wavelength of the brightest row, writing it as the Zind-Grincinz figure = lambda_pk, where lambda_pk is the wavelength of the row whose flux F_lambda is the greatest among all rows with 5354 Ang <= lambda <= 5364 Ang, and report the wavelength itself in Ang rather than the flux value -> 5354.65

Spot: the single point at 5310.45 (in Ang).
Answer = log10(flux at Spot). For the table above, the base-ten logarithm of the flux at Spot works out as 1.24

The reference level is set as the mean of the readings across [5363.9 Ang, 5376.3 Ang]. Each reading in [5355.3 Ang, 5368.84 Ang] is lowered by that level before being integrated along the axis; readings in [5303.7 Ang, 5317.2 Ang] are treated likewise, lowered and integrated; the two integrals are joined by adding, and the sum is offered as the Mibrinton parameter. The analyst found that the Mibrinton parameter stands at 12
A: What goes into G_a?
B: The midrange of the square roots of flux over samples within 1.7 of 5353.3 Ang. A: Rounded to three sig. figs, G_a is 3.65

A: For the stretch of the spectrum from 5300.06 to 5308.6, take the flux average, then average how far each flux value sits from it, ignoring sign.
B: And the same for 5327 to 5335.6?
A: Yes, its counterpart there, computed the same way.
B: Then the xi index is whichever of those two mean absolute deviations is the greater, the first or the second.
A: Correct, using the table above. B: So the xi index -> 1.1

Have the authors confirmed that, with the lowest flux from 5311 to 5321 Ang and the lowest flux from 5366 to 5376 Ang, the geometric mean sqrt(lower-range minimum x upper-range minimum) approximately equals 11.7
